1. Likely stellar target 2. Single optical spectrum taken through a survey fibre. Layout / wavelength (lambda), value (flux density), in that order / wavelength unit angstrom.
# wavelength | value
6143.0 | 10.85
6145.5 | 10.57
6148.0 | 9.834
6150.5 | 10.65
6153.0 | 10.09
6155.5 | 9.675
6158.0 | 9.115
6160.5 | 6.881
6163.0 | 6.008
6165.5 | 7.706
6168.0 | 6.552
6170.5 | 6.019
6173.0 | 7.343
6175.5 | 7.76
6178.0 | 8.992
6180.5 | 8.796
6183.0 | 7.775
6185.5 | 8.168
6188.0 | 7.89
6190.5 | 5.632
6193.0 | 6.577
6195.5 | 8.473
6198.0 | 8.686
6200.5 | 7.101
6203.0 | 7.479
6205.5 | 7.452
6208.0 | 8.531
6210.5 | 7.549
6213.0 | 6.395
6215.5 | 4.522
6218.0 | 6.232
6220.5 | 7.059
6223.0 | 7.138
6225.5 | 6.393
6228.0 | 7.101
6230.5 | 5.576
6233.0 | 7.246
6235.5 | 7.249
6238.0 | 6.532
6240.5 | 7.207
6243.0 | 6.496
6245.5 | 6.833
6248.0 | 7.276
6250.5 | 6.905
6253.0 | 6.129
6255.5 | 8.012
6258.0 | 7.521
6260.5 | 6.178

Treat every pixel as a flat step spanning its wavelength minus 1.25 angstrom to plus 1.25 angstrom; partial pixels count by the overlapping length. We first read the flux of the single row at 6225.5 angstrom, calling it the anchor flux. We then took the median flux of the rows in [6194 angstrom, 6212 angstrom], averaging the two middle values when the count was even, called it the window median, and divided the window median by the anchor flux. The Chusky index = 1.18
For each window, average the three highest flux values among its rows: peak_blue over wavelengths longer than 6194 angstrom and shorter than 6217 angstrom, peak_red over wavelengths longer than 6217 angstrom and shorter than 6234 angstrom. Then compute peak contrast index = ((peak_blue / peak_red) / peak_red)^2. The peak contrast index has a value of 0.028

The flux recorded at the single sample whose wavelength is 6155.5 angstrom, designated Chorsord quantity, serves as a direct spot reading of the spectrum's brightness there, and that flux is 9.675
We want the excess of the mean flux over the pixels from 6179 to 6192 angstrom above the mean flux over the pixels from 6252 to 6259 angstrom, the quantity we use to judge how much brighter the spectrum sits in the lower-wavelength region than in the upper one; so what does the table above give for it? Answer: 0.4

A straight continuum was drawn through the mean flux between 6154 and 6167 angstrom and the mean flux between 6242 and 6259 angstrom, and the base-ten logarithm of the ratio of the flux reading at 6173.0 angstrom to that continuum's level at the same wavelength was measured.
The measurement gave -0.02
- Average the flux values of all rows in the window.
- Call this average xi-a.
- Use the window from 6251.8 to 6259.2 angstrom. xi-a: 7.2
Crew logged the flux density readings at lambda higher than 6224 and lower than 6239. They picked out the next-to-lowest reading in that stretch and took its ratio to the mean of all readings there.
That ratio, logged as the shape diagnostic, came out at 0.96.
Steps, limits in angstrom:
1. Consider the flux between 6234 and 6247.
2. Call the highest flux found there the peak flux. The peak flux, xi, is 7.249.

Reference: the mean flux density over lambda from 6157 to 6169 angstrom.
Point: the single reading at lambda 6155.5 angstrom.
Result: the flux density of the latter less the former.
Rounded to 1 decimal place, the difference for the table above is 2.4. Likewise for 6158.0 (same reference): 1.9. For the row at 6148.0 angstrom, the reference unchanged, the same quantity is 2.6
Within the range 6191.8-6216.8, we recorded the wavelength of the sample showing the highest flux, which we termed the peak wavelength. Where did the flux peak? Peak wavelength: 6198.0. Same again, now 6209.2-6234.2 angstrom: 6210.5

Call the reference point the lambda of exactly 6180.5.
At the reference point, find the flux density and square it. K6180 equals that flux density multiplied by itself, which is 77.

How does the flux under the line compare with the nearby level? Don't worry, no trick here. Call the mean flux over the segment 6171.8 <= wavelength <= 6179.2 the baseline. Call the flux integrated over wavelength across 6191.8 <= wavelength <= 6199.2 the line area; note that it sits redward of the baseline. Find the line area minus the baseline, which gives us 51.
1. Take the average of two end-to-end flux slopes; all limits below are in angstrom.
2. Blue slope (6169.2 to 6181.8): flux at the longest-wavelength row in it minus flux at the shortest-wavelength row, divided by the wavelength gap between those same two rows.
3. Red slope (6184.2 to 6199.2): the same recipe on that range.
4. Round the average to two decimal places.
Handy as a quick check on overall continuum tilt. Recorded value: 0.16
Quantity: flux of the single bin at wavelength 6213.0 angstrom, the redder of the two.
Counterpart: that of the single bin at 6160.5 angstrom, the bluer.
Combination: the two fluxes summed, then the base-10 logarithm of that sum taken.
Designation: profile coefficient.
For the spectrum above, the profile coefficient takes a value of 1.12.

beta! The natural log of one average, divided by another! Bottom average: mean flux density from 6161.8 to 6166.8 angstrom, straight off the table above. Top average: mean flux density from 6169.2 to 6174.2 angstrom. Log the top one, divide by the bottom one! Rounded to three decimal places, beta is 0.277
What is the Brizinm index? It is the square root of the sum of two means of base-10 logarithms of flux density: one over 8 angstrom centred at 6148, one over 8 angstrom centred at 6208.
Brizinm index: 1.38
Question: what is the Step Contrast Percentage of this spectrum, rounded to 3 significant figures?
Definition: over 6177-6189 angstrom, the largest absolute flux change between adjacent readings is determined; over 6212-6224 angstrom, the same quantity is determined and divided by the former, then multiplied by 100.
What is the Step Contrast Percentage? 183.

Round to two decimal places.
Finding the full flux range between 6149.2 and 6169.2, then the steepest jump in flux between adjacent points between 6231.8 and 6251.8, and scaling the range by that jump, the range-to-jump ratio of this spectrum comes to 6.47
